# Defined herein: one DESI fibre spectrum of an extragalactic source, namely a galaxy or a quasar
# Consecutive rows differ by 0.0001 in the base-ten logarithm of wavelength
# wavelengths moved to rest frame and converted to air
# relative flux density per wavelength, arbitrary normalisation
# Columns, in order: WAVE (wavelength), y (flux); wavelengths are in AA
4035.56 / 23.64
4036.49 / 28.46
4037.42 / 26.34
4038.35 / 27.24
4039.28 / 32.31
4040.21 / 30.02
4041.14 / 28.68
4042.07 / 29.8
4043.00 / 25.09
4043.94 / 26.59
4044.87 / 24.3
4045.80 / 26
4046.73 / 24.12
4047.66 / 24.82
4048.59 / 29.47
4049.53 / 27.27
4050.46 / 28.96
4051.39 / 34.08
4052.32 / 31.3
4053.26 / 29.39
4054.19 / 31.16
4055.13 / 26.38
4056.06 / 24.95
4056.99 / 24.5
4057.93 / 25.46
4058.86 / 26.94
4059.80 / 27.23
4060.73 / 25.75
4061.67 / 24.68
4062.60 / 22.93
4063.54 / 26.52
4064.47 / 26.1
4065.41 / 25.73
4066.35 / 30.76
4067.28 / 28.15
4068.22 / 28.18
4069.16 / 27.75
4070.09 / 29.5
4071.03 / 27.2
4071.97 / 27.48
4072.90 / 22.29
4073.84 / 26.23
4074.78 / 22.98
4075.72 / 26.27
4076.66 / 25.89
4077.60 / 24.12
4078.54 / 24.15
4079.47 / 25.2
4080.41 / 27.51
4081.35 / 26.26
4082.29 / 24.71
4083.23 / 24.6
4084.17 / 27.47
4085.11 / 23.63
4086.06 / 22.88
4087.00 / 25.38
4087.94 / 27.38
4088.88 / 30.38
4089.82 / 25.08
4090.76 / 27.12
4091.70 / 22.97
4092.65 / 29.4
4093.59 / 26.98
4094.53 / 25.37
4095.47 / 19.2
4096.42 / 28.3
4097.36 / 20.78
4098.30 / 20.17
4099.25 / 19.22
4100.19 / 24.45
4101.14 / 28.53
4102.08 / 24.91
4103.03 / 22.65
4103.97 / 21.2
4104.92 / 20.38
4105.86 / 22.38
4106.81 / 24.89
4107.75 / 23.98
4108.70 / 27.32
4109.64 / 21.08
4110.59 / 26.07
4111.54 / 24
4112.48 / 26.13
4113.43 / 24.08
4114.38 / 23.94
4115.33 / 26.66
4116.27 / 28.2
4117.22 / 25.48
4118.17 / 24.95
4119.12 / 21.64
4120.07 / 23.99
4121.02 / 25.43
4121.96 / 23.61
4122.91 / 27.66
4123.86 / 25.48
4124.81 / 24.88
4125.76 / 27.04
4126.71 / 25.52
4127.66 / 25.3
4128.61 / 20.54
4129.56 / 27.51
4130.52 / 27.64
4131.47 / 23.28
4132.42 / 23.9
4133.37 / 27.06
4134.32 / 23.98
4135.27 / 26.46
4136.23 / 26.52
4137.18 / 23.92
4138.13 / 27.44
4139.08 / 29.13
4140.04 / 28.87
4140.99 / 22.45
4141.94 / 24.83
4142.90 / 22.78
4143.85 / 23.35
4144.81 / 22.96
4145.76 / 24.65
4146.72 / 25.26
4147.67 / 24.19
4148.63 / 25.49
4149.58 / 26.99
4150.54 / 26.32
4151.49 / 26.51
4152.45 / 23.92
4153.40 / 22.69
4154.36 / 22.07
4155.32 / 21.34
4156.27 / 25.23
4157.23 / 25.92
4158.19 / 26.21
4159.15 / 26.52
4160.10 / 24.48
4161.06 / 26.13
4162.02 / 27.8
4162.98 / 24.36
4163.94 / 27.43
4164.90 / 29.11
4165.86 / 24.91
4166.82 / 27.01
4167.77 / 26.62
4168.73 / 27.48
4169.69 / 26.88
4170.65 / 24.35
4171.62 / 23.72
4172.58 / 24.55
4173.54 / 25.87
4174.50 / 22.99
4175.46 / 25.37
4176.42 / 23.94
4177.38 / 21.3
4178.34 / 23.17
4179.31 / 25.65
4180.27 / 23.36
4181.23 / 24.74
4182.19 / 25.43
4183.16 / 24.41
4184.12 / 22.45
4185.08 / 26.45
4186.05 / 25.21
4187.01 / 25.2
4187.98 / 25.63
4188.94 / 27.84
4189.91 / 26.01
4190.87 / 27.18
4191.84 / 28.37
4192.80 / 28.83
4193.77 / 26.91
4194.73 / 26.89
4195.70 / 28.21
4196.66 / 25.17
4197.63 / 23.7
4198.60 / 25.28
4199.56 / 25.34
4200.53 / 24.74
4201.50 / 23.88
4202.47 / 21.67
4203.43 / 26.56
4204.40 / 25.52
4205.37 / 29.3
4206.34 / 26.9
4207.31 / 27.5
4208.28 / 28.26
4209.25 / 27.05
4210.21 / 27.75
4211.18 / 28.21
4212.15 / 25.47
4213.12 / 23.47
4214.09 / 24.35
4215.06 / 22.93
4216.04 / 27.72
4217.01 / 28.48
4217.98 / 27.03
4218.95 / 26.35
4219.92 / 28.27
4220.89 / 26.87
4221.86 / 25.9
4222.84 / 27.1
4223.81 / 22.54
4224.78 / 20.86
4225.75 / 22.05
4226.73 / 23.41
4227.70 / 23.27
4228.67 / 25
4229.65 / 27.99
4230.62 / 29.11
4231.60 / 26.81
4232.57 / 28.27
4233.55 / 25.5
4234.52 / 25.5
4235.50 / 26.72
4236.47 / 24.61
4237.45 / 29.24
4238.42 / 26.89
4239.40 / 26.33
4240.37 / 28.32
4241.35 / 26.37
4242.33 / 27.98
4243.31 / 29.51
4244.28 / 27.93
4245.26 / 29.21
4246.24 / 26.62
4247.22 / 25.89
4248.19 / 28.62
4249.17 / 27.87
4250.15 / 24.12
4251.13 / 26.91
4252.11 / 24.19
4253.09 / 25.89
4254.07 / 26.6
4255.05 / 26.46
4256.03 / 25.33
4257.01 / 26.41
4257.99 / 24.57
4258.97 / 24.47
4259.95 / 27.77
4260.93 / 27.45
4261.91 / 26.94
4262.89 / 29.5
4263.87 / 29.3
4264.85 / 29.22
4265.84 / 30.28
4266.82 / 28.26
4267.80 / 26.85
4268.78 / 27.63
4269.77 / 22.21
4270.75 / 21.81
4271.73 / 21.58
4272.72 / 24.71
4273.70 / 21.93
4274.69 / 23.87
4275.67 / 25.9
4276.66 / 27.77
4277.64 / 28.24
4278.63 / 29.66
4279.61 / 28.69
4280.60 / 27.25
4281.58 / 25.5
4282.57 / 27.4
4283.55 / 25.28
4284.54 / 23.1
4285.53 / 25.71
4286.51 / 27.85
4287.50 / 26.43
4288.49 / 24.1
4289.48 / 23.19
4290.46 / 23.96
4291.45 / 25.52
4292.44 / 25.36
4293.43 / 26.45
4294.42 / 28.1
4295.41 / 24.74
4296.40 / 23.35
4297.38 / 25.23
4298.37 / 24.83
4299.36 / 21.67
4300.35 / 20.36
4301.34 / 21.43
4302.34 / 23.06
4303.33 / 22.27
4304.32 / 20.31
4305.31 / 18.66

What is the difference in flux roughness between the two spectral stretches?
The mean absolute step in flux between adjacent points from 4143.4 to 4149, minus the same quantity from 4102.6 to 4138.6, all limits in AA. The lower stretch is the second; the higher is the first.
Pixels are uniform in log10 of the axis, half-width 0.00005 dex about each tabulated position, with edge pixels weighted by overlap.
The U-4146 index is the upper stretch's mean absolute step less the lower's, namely -1.4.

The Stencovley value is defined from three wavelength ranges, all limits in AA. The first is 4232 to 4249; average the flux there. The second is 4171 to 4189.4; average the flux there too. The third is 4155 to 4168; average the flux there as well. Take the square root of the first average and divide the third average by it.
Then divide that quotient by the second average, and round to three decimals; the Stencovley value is 0.202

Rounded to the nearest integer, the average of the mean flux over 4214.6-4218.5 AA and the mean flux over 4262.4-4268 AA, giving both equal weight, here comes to 28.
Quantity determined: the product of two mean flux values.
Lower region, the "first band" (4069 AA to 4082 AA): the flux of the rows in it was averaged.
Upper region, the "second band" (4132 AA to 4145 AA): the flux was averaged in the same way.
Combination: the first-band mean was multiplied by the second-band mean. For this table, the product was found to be 655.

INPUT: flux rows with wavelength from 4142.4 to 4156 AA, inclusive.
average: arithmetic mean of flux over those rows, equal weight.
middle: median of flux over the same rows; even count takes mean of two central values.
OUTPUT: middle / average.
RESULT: 0.99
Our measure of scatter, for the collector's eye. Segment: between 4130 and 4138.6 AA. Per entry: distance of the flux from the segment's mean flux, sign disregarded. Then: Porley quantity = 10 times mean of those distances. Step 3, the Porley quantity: 16.1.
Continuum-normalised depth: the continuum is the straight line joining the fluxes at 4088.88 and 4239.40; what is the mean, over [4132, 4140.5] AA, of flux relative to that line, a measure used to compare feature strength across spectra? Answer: 0.906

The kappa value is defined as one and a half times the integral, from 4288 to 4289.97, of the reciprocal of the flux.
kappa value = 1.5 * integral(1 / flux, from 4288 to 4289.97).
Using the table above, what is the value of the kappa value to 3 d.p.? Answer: 0.125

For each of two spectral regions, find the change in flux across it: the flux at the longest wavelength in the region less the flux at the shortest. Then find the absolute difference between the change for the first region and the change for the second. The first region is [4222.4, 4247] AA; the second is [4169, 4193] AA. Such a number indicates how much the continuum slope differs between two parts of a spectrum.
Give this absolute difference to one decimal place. 2.4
